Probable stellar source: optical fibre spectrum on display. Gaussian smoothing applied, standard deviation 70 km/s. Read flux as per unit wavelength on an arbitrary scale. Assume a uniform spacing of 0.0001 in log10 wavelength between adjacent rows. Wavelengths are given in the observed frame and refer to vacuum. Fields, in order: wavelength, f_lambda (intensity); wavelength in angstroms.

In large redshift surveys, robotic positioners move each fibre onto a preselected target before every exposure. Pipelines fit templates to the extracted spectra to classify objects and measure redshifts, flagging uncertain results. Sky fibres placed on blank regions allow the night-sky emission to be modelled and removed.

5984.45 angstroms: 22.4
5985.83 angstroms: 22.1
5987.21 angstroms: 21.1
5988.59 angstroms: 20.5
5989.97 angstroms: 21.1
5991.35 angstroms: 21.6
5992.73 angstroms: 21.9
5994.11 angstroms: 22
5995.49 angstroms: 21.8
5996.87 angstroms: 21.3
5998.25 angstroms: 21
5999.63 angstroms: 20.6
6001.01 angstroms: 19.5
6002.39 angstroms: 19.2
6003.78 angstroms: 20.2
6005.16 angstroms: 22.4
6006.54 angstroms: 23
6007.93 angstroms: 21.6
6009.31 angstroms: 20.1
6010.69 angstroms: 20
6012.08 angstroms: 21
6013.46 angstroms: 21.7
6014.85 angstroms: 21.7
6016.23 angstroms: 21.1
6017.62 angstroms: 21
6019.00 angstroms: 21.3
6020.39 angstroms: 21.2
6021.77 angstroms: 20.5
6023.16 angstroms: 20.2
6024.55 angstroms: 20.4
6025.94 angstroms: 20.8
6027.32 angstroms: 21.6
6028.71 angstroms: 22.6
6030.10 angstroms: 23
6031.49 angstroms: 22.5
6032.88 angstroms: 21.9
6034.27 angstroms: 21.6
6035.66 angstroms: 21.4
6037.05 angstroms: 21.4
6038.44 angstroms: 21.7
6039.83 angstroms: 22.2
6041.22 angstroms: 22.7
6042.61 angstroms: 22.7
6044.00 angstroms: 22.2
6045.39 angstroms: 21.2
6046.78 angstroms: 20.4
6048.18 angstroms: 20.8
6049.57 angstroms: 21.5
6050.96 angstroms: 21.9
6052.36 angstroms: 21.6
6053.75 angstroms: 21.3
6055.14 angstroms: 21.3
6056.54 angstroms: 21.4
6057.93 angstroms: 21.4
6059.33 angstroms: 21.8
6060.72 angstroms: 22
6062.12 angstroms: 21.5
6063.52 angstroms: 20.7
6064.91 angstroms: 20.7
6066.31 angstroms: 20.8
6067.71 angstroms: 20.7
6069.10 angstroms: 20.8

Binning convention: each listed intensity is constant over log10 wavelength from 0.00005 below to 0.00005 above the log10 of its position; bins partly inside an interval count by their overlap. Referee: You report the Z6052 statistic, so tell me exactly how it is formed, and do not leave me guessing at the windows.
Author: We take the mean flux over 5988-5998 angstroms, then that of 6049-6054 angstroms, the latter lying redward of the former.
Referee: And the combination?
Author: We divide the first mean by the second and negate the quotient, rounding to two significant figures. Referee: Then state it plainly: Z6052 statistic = -0.99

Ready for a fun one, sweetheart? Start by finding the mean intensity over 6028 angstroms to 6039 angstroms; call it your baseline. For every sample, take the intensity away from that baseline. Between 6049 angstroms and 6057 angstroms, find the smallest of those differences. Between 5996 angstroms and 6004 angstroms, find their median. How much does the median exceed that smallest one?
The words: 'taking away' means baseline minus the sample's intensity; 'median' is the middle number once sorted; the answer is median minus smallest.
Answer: 1.5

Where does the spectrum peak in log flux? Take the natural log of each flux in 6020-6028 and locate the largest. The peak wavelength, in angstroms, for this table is 6027.32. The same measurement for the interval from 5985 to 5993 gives 5985.83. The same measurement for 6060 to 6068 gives 6060.72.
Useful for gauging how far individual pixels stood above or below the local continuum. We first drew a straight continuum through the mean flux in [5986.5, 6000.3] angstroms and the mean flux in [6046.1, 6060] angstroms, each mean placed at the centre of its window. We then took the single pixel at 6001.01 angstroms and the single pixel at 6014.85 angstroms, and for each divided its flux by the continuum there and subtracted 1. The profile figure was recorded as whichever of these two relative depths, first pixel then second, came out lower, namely -0.084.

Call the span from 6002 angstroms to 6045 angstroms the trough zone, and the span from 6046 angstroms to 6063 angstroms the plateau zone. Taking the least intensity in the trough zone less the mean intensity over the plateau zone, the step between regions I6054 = -2.2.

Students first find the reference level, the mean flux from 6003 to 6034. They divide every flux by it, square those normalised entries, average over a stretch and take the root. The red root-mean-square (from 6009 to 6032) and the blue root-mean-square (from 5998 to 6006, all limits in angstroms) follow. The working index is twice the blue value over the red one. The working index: 1.93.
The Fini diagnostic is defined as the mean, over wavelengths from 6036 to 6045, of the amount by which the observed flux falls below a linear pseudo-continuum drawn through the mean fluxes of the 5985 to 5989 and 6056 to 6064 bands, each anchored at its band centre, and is -0.7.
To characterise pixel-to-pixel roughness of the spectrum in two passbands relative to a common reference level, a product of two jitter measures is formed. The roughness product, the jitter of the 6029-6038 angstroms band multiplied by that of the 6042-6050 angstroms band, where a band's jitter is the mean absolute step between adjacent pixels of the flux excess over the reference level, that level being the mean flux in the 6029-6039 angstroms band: 0.22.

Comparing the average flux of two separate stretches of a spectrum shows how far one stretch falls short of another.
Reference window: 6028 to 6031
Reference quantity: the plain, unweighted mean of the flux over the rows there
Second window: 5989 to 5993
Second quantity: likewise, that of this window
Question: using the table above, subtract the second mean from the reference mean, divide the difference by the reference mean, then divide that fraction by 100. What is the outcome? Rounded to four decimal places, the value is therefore 0.0006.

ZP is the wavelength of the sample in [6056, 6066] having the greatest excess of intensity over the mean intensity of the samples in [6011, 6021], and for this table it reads 6060.72 angstroms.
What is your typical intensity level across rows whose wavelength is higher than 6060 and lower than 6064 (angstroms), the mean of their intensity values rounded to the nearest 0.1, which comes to 21.4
